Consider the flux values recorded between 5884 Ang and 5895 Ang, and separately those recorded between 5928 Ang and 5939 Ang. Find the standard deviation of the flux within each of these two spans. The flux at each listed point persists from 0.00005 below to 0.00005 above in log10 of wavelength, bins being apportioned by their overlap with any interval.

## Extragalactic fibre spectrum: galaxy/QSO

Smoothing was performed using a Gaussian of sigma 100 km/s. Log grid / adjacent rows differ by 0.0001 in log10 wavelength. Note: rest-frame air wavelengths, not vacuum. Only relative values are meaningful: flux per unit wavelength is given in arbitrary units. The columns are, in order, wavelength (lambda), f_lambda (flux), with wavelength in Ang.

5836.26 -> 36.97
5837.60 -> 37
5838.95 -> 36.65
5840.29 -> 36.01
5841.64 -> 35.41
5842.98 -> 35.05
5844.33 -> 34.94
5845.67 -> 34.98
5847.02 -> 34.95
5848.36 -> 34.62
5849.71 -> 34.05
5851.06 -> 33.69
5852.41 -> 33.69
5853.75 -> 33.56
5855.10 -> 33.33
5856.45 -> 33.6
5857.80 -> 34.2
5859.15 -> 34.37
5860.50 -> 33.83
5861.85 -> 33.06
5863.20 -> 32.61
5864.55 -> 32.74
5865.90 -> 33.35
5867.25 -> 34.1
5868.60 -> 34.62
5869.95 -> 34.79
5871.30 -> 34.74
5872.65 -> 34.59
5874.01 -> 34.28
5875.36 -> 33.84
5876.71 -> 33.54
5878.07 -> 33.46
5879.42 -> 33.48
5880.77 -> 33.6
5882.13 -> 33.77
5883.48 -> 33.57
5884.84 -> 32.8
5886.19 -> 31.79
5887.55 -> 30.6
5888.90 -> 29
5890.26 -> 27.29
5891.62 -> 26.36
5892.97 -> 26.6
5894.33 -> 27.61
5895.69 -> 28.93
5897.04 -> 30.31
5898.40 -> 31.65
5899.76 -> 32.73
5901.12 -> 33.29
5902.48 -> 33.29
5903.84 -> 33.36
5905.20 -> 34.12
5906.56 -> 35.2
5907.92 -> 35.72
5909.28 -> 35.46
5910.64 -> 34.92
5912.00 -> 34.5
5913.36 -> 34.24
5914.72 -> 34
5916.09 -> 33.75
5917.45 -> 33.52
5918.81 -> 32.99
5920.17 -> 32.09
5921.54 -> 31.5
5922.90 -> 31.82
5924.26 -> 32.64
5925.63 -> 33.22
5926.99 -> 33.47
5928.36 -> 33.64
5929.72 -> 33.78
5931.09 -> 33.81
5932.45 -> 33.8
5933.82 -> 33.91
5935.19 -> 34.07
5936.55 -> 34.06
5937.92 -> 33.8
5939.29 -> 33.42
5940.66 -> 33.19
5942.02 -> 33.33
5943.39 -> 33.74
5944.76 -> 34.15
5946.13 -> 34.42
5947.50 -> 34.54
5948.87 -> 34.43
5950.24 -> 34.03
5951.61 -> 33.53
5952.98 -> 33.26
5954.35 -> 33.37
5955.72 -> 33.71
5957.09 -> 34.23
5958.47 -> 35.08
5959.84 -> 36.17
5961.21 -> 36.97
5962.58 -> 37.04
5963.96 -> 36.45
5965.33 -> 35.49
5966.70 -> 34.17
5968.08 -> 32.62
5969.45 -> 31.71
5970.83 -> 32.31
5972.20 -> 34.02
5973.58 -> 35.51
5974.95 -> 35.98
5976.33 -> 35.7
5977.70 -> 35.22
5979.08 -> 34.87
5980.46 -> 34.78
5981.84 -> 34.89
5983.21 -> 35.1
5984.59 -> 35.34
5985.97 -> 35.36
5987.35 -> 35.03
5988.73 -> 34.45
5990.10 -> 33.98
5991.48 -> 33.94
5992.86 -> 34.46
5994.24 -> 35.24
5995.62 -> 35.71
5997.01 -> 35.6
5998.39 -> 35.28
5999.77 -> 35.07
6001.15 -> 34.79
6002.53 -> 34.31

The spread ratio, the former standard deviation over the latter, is 16.7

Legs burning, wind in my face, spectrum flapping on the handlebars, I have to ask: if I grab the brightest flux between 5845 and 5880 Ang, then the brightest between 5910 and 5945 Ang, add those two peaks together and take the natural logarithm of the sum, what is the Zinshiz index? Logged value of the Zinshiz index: 4.25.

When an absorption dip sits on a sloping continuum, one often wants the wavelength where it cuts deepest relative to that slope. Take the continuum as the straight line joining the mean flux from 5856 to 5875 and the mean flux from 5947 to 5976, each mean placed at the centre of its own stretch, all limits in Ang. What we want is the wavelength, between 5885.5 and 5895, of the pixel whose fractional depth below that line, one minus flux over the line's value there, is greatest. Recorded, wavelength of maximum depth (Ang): 5891.62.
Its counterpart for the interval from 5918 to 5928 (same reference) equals 5921.54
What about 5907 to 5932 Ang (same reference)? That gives 5921.54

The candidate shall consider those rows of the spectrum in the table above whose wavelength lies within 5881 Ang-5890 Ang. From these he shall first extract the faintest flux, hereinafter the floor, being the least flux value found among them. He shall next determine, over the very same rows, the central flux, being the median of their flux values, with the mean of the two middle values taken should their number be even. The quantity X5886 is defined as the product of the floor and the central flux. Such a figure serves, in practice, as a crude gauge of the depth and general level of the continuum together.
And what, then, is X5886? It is 937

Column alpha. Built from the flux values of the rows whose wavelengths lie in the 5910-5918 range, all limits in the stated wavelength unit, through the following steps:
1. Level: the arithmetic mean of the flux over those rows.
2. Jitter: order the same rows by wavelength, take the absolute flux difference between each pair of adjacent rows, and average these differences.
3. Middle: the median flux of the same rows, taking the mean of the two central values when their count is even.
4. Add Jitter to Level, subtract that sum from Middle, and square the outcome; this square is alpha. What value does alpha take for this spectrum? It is 0.10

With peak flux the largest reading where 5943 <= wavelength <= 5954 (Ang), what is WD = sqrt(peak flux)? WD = 5.88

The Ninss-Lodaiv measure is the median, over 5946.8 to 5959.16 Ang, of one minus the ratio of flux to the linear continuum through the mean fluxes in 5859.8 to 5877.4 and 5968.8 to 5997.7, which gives 0.01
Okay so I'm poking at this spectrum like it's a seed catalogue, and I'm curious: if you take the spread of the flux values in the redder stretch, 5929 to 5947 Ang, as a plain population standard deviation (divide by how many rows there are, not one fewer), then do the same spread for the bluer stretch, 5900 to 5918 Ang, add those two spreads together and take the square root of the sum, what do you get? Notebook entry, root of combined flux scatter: 1.1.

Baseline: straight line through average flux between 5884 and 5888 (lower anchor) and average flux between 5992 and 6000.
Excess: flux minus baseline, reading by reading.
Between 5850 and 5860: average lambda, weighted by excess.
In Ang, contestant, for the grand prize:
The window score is 5855.2 Ang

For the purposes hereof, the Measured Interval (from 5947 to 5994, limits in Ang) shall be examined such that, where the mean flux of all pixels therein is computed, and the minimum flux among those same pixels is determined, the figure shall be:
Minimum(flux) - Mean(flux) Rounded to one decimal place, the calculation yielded -2.9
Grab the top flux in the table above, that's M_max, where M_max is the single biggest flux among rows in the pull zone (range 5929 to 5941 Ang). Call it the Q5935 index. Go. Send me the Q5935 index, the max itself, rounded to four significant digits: 34.07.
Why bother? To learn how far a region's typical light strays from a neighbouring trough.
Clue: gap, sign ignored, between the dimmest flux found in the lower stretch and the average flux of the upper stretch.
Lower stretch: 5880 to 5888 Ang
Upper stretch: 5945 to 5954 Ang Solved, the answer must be 3.4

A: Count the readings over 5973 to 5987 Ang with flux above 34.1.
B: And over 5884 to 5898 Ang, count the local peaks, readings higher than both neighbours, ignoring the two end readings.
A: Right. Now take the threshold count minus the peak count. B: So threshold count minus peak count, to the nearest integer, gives 10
